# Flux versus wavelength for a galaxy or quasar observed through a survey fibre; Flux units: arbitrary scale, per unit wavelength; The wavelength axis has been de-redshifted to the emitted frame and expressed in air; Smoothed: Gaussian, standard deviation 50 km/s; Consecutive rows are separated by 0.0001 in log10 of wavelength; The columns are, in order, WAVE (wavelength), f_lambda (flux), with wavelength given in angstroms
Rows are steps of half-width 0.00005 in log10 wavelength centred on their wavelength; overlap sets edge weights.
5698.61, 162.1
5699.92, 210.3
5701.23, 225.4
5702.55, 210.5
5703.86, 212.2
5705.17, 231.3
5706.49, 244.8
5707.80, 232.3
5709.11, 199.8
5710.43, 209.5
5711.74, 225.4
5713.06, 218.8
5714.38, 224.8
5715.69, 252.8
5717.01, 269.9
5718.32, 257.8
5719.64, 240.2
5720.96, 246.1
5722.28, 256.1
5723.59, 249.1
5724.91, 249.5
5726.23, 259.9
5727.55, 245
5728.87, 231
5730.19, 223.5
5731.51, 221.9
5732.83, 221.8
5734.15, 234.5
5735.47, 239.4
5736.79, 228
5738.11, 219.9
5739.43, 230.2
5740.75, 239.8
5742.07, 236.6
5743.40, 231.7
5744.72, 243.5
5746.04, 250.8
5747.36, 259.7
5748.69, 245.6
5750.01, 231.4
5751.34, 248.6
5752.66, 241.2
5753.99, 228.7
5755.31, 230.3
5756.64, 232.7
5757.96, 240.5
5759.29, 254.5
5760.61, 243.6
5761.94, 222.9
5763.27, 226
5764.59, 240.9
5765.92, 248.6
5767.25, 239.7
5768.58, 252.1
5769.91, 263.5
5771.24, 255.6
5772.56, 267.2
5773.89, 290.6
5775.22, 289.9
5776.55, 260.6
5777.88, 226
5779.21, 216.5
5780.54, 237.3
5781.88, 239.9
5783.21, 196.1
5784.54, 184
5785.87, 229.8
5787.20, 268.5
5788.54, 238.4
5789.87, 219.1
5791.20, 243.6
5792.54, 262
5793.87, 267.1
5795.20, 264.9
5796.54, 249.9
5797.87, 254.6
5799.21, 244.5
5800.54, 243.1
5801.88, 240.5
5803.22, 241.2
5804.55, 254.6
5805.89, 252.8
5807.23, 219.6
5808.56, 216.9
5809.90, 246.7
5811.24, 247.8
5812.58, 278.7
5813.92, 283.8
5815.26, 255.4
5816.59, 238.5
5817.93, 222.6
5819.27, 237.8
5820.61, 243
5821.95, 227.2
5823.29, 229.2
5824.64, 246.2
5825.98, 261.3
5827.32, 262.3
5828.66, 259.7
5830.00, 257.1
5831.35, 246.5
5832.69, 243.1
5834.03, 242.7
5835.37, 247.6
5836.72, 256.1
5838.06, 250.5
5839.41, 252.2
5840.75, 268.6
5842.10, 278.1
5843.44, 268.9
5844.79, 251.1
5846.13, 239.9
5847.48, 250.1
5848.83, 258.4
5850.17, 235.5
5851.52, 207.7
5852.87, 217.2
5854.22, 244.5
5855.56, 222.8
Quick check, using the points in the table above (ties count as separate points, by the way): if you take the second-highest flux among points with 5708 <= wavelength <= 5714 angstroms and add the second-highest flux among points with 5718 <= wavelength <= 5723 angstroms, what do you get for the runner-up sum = 475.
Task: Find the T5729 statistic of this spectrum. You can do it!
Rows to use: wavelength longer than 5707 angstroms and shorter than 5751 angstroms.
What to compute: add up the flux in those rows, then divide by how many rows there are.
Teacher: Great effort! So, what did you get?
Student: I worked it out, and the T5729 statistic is 237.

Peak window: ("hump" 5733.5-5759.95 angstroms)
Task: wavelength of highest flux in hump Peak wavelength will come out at 5747.36 angstroms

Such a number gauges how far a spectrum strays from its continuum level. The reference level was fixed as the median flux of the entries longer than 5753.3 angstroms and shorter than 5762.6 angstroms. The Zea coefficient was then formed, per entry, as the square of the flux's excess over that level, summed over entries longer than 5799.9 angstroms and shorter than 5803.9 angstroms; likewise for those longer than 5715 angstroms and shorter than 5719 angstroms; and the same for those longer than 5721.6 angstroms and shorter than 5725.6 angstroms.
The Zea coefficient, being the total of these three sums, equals 3758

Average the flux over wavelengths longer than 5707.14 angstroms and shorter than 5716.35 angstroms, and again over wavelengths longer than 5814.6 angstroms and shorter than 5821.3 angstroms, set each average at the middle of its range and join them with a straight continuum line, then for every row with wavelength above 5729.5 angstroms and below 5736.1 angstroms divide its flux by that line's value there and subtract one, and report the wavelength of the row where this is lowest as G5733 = 5732.83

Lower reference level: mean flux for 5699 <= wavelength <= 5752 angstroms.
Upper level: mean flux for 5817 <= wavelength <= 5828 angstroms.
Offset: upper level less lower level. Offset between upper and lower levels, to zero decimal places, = 6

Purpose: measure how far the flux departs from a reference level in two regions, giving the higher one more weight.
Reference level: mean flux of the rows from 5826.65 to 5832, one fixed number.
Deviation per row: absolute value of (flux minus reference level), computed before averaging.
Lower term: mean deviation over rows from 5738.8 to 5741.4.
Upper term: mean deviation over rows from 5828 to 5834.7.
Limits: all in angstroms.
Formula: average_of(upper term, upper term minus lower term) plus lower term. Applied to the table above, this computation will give 19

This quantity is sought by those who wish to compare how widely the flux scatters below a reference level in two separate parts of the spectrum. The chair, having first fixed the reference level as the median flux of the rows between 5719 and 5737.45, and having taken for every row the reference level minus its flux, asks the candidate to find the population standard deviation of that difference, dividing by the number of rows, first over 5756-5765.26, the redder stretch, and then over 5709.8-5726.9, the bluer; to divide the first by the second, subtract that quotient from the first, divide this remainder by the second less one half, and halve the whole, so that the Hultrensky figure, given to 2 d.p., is 0.28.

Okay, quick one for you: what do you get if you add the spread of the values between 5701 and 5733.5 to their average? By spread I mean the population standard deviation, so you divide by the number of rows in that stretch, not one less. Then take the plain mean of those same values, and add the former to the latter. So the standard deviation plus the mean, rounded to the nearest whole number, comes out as 252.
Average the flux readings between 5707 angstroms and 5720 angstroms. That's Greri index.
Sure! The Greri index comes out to 233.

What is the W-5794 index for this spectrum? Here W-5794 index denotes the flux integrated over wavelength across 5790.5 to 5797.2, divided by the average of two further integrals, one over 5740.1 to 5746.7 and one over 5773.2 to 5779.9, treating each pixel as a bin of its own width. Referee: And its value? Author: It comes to 1.042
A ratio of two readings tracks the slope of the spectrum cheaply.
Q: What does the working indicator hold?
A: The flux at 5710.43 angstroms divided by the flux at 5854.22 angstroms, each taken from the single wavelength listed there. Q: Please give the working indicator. 0.86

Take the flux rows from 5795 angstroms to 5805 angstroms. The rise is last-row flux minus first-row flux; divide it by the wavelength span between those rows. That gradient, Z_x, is -1.1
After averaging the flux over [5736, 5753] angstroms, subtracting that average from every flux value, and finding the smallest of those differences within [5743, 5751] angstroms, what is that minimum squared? 58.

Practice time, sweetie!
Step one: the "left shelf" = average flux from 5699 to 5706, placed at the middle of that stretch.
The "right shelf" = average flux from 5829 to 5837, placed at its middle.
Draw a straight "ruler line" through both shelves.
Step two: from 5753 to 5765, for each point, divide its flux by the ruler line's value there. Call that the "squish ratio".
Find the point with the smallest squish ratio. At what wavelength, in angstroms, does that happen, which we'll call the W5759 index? 5761.94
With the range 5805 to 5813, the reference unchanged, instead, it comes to 5808.56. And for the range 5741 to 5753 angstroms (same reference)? 5750.01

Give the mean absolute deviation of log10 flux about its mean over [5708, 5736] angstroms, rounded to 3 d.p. 0.028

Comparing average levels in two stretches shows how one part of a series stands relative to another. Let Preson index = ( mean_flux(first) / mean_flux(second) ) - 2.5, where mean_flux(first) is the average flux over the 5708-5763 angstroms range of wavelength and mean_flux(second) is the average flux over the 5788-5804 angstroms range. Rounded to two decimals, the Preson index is -1.54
